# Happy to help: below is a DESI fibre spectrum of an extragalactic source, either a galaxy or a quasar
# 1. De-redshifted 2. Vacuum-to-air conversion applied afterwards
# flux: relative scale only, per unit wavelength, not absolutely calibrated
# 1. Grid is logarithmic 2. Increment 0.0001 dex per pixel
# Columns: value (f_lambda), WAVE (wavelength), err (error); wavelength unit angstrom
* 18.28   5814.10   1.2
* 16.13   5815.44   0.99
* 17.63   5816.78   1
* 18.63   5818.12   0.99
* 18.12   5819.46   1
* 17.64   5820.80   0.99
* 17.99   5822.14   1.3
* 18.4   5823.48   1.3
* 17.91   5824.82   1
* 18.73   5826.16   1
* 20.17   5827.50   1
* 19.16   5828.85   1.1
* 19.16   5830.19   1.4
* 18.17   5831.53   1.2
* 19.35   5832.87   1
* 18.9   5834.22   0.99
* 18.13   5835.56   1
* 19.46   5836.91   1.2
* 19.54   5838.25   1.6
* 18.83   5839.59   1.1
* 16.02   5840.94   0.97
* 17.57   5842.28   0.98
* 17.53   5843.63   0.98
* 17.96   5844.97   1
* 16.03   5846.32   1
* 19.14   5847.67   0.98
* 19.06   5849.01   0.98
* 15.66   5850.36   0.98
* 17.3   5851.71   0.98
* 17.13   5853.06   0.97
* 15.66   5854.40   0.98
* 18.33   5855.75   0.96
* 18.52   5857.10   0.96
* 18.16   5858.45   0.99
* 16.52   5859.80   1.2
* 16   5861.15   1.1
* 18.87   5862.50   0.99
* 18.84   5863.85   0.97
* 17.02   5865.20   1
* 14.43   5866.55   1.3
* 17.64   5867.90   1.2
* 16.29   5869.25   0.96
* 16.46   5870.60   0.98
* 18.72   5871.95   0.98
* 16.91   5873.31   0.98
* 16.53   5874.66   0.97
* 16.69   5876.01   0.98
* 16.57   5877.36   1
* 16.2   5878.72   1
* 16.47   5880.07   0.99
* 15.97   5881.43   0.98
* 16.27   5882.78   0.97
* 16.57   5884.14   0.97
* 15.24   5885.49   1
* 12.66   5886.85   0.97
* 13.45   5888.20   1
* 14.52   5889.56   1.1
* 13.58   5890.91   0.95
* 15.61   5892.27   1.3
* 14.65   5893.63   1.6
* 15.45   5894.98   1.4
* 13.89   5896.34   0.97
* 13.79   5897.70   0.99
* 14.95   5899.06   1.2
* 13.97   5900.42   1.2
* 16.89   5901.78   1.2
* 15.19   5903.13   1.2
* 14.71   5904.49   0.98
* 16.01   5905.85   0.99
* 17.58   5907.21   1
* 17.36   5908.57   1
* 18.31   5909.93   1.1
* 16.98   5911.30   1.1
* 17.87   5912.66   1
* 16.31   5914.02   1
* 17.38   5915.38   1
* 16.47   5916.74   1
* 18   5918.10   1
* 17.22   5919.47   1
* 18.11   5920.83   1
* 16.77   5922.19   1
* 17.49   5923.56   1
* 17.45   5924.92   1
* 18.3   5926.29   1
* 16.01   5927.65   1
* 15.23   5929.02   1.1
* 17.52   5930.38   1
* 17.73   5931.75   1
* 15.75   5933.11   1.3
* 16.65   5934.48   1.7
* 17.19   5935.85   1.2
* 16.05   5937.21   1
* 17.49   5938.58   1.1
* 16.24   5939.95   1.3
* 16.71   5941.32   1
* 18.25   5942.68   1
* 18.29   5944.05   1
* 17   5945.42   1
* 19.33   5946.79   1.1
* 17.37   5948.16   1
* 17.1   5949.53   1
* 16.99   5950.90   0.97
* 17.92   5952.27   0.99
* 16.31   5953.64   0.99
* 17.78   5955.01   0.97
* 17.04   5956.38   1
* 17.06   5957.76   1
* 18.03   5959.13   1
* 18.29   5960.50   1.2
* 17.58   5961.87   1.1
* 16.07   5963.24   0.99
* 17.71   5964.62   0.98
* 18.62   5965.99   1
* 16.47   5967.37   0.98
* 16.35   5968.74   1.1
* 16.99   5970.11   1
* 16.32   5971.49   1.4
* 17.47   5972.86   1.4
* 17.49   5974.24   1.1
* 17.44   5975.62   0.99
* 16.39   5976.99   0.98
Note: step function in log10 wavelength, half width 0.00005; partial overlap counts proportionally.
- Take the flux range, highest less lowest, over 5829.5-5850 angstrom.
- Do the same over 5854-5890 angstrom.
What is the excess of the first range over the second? -2.7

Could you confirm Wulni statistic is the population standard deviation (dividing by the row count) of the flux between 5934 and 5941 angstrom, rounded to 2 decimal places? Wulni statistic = 0.55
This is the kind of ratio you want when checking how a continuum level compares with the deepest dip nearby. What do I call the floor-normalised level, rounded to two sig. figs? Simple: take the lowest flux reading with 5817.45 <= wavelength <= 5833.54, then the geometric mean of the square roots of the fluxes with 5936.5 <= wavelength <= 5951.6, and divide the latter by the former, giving 0.24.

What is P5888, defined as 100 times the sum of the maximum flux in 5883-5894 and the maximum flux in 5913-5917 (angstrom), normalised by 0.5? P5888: 6790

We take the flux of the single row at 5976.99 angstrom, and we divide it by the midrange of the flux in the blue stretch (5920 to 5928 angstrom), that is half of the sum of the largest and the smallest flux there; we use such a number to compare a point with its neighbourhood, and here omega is 0.96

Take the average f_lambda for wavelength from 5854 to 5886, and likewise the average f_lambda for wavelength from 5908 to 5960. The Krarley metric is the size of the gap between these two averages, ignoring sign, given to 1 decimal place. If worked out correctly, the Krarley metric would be 0.4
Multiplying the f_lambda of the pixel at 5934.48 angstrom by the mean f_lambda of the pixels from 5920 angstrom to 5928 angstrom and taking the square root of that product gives 17.0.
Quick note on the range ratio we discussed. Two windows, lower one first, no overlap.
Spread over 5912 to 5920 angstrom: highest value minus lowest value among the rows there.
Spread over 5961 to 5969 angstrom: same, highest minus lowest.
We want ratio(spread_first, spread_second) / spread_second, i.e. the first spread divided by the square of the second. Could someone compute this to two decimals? 0.26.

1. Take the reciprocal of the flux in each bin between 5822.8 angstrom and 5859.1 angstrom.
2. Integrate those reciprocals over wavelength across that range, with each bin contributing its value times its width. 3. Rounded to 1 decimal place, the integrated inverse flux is 2.0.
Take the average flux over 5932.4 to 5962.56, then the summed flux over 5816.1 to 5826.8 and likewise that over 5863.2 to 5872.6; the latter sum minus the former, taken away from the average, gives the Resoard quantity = 43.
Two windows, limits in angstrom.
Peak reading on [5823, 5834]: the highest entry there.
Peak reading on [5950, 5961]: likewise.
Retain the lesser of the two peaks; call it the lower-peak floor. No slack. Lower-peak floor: 18.3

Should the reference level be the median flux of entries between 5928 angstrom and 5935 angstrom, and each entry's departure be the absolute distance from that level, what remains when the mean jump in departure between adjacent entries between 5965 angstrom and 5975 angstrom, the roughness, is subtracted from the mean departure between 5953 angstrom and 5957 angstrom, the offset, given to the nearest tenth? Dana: 0.2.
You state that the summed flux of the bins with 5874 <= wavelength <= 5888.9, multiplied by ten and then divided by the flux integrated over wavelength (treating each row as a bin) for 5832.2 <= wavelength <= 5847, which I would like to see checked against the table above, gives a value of 6.44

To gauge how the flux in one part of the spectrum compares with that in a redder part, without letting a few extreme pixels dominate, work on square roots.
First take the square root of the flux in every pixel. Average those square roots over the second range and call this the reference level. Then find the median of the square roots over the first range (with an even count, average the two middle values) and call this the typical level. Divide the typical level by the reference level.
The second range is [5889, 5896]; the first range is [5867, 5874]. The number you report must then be 1.07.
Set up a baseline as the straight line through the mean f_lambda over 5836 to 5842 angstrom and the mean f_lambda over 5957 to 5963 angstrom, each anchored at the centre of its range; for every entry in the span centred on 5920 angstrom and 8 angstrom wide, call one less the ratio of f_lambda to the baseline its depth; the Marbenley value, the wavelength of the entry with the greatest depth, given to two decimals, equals 5916.74 angstrom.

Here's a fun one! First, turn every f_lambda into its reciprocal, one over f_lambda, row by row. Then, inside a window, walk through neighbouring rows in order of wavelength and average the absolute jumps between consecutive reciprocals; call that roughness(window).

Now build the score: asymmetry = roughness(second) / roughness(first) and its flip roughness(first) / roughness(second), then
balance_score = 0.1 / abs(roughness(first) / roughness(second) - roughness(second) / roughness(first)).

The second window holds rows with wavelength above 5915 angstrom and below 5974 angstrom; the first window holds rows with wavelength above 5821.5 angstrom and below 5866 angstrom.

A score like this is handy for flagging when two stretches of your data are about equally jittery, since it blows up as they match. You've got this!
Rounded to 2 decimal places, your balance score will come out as 1.06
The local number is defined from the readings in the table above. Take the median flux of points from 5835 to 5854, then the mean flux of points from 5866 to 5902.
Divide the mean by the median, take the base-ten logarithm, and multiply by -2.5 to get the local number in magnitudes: 0.14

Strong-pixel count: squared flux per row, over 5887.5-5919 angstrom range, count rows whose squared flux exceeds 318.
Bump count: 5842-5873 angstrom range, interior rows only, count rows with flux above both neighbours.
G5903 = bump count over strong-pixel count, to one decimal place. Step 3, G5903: 2.0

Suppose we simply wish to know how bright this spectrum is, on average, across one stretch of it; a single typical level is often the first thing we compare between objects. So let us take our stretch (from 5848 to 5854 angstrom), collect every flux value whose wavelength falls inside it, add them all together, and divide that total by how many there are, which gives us 17.3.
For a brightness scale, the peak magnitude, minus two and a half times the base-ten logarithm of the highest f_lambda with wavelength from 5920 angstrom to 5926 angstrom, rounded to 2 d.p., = -3.14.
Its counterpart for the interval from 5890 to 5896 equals -2.98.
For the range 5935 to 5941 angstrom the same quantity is -3.11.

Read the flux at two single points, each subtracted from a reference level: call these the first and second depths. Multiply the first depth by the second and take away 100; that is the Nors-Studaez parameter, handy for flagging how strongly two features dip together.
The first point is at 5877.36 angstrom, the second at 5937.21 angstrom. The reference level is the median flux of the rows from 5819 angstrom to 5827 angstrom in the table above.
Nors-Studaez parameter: -97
